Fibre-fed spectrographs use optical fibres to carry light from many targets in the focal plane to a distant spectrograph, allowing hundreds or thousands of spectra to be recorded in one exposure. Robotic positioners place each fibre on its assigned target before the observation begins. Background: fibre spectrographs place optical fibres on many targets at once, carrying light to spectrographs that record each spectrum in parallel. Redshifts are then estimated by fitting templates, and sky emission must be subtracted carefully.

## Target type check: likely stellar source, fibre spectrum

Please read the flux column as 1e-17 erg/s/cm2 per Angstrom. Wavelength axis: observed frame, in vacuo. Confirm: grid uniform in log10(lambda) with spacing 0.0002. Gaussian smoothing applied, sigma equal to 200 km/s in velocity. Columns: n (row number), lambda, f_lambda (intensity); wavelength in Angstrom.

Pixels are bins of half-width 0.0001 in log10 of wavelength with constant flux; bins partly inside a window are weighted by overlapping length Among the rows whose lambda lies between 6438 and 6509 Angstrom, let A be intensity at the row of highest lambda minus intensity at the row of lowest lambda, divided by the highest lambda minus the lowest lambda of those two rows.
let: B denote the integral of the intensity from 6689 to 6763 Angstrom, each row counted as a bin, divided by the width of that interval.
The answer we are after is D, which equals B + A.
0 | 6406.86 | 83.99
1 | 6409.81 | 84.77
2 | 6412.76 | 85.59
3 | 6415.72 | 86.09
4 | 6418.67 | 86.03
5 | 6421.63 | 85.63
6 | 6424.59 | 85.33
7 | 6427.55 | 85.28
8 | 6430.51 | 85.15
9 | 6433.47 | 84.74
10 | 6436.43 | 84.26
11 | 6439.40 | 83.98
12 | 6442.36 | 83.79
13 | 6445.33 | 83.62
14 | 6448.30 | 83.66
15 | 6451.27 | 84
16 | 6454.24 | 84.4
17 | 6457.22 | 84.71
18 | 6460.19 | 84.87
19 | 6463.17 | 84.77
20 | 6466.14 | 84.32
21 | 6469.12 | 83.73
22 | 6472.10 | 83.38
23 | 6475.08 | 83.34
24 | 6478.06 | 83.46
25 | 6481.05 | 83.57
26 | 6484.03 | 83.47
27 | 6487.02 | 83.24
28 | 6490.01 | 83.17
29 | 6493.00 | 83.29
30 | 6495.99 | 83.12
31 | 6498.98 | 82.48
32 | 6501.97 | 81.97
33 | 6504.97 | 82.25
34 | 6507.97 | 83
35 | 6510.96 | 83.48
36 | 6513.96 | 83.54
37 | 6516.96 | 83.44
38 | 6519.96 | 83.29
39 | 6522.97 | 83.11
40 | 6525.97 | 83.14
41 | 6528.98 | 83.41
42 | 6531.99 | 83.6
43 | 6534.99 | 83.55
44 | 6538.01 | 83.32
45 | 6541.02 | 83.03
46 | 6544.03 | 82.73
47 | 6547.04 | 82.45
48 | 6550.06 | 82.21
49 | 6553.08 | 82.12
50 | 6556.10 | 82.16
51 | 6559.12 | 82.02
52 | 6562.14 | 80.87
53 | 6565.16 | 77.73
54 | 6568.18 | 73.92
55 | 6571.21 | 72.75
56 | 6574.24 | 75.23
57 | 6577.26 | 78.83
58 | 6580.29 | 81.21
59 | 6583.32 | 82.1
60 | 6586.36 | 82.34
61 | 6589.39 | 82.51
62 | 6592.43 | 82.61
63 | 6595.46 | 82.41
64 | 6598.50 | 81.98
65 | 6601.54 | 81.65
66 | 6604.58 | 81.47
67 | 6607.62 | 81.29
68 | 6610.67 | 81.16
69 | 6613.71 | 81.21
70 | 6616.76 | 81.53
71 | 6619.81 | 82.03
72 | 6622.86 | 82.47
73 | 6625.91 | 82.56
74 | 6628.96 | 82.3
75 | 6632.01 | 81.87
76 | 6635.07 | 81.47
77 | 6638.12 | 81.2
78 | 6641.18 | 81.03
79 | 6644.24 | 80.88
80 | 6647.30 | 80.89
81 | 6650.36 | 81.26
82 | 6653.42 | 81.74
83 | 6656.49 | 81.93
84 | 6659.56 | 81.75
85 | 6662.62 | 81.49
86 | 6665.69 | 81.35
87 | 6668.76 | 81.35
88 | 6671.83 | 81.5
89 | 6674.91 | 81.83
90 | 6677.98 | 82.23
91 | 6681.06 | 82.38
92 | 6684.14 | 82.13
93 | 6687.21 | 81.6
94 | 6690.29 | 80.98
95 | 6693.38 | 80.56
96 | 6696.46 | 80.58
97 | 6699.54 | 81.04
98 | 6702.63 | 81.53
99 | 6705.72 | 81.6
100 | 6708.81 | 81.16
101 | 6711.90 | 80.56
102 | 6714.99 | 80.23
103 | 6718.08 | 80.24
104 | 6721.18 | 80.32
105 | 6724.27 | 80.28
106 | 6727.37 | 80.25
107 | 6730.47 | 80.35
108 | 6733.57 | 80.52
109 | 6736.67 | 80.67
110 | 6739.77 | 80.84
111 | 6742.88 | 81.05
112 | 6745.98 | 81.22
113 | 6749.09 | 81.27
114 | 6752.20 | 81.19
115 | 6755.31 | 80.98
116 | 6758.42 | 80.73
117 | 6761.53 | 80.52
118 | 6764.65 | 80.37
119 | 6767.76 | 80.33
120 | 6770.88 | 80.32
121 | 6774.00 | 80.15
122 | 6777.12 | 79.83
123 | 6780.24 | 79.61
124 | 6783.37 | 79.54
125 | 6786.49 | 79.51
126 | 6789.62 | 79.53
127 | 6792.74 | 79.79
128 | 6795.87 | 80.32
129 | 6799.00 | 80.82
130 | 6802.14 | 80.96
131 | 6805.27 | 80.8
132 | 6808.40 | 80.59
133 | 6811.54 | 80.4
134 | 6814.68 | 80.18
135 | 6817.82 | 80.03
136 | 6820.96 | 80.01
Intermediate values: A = -0.014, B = 80.8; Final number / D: 80.8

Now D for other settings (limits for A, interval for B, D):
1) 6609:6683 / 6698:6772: 80.8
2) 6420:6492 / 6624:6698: 81.5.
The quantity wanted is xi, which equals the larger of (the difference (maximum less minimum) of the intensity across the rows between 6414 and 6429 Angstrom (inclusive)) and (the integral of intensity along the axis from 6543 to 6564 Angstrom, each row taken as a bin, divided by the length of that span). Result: 82.0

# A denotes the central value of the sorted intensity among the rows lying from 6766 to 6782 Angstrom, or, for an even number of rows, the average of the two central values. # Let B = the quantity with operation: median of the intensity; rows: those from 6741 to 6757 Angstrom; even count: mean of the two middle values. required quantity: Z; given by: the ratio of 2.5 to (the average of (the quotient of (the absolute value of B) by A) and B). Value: 0.0608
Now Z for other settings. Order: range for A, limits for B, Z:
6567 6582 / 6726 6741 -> 0.0613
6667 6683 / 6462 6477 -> 0.0590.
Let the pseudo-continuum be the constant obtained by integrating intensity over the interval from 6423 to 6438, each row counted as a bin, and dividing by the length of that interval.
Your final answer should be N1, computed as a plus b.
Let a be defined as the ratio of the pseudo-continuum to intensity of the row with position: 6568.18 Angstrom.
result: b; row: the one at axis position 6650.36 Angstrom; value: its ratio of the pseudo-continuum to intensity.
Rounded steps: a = 1.15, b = 1.05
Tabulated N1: 2.19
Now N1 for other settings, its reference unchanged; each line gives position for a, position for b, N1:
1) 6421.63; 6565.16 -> 2.08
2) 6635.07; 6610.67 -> 2.09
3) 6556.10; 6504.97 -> 2.07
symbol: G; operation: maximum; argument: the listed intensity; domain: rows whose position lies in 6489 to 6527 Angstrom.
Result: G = 83.54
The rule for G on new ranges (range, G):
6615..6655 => 82.56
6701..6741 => 81.6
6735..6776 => 81.27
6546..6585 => 82.45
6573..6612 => 82.61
